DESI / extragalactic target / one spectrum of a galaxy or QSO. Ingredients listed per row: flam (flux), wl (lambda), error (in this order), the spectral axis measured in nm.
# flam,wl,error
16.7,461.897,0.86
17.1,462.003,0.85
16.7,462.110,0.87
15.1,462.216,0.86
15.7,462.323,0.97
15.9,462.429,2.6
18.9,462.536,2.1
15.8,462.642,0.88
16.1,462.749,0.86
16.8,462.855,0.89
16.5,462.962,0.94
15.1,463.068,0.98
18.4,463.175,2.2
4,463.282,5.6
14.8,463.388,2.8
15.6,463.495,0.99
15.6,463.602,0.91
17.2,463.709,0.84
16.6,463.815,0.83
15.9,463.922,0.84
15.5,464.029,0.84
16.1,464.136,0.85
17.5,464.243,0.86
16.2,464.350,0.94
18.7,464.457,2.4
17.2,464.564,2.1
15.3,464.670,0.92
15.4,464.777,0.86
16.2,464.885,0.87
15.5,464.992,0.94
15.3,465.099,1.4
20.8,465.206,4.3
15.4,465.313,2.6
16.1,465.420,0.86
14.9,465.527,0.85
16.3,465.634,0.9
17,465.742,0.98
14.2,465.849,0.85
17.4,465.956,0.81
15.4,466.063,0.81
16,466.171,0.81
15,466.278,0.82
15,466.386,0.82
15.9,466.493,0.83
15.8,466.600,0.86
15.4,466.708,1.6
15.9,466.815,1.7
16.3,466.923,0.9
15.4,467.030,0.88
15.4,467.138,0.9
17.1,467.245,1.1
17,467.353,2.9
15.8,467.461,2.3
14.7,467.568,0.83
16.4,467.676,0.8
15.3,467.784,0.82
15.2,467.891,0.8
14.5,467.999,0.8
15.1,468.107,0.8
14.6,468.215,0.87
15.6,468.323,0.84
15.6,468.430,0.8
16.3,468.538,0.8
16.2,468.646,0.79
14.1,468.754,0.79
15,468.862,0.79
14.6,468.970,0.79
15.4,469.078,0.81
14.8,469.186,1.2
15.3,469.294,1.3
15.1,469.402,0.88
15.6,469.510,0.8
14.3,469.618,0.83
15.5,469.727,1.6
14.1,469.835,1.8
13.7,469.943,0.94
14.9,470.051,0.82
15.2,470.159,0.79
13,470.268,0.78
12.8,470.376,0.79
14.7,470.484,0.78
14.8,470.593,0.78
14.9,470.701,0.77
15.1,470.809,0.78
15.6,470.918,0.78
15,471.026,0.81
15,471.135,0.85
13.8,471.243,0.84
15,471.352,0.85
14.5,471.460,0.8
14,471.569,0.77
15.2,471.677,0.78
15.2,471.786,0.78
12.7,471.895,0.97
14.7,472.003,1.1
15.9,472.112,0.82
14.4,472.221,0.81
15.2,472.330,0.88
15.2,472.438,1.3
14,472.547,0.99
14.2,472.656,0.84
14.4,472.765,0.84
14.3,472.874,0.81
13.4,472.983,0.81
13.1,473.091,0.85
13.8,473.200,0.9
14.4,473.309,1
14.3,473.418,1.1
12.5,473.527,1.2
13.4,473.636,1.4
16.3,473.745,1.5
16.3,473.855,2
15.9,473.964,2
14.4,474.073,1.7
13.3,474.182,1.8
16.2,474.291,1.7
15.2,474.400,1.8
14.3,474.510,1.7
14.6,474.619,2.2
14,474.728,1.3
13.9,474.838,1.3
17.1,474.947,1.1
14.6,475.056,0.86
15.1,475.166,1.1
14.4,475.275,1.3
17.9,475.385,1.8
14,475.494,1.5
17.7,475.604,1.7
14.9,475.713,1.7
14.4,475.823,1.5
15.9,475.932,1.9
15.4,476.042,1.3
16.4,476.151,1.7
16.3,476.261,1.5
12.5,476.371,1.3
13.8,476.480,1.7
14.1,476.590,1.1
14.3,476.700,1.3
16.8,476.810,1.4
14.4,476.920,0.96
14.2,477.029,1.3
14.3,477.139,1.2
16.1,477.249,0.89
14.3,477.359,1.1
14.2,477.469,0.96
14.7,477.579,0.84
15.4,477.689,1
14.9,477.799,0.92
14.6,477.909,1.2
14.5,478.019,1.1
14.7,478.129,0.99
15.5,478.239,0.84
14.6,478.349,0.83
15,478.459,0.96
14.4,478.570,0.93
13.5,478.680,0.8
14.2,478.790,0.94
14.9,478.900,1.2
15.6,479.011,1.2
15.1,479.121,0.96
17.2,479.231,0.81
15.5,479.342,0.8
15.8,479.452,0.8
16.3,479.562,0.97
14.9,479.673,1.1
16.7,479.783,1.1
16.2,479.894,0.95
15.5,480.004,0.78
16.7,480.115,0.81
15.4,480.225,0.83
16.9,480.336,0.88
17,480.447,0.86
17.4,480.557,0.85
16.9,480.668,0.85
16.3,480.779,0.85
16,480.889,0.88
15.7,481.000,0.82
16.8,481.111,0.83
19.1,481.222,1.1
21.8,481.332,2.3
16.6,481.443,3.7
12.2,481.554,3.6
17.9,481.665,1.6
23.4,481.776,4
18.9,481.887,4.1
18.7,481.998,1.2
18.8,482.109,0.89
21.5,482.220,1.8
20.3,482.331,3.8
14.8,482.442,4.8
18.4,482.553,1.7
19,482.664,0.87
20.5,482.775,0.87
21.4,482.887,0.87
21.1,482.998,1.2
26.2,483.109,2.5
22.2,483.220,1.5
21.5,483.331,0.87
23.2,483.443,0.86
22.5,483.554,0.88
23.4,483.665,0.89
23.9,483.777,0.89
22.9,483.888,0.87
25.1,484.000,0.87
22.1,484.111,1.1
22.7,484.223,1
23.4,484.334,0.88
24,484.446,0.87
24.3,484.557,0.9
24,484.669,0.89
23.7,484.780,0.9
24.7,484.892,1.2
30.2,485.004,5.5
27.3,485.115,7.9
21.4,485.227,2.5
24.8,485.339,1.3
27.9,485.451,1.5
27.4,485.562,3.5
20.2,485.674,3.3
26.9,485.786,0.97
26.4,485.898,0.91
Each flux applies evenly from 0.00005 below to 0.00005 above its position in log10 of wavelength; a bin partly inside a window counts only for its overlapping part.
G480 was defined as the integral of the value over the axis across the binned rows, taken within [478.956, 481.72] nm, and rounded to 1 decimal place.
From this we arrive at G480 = 45.5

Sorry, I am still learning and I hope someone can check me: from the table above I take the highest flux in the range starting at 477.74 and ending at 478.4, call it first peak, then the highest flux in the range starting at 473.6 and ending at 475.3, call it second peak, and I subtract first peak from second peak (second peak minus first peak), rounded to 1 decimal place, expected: 1.6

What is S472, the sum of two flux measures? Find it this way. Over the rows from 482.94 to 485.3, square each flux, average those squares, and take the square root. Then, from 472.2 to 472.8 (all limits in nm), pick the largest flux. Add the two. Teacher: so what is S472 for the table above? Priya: 39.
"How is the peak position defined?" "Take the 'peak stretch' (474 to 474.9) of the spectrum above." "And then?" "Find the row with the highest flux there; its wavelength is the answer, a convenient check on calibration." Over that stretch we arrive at 474.291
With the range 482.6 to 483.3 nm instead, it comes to 483.109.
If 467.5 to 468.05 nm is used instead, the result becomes 467.676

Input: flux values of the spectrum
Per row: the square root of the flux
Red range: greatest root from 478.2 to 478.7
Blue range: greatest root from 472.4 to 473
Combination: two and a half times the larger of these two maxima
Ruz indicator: 9.8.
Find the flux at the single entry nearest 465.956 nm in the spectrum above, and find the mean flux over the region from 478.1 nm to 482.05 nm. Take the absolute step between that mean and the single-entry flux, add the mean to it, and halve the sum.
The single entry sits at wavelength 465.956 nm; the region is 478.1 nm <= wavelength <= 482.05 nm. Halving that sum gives 8.7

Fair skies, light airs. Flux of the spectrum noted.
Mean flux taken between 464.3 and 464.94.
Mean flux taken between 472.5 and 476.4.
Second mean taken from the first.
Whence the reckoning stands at 1.7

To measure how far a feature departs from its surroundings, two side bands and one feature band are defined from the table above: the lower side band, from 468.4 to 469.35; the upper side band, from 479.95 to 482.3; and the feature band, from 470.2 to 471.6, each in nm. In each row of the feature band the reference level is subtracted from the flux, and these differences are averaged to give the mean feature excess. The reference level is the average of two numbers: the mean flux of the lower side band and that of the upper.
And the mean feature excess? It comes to -1.9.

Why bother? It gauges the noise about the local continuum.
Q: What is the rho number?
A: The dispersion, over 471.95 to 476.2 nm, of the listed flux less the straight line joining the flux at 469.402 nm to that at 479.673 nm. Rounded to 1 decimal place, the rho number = 1.2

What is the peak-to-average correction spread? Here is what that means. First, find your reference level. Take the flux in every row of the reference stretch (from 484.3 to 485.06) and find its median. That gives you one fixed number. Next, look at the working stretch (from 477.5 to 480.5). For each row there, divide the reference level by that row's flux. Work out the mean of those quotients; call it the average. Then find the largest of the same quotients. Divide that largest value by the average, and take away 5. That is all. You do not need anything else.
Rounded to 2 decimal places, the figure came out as -3.86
